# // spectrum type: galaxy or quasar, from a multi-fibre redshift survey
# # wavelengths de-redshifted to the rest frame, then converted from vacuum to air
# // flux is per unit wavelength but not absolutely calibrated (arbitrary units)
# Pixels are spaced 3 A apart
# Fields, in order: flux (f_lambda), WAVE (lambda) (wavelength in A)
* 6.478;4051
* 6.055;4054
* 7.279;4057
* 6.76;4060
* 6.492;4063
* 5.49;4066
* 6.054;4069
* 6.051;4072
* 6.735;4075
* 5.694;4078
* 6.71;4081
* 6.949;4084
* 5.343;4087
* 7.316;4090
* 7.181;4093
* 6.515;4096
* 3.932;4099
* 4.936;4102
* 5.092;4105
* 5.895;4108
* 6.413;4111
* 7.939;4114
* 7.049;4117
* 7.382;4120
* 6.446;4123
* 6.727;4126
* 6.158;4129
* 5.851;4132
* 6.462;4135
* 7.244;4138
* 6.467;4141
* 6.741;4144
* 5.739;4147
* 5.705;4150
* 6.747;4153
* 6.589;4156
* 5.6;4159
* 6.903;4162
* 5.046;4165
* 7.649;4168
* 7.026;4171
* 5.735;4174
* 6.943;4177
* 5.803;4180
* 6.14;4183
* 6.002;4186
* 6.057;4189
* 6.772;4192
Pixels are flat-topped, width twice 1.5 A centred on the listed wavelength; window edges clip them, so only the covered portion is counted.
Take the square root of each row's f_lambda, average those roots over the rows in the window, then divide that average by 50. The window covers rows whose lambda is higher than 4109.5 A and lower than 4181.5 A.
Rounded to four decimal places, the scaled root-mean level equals 0.0510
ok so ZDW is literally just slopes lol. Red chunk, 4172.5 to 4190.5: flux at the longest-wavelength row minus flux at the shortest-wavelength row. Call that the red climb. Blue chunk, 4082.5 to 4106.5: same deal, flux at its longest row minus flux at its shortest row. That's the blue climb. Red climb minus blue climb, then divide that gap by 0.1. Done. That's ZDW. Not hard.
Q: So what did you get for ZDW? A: 22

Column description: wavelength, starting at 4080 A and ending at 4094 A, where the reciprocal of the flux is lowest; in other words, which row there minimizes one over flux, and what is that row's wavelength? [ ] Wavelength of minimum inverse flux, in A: 4090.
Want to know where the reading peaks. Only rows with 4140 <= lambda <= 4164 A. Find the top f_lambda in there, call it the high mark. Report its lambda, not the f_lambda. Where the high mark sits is 4162 A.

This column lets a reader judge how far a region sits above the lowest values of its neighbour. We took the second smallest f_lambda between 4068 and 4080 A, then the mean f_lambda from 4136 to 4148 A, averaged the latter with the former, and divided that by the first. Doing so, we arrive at 1.04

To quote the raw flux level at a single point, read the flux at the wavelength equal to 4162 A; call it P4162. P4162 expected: 6.903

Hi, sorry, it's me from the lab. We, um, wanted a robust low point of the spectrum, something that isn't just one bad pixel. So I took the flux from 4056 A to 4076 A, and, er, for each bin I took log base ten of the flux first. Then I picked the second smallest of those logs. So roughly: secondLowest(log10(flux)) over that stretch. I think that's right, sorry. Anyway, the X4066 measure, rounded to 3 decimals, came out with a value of 0.782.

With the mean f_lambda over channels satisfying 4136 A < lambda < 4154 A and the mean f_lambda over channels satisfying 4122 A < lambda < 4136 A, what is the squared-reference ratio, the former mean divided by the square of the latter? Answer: 0.161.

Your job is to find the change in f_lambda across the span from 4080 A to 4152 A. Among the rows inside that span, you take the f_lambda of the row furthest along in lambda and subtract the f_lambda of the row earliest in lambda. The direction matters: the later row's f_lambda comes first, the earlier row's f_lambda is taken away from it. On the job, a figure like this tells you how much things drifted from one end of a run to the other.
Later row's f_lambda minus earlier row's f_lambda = -1.0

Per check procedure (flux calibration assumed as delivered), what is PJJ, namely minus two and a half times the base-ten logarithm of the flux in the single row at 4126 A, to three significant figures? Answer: -2.07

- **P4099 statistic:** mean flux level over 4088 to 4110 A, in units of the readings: 5.84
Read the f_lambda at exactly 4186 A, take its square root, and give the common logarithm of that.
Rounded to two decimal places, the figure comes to 0.39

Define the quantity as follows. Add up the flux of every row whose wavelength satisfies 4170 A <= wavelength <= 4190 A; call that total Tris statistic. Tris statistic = 44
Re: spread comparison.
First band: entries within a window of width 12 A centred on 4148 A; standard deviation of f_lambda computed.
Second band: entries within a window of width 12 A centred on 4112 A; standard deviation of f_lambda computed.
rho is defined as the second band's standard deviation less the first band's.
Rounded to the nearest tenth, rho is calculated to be 0.3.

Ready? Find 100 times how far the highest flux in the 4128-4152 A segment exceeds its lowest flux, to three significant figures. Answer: 154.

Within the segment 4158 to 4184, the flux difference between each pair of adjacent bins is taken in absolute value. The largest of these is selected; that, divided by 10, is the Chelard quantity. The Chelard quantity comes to 0.26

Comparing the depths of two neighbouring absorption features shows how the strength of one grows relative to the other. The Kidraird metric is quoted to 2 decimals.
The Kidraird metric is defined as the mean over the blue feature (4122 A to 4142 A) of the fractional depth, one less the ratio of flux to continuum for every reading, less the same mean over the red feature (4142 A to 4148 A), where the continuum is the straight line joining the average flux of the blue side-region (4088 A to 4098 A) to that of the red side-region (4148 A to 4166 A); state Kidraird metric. -0.01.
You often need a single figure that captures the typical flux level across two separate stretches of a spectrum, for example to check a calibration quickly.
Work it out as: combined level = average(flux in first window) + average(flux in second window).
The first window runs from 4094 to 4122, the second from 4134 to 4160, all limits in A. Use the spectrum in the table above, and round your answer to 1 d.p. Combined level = 12.5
